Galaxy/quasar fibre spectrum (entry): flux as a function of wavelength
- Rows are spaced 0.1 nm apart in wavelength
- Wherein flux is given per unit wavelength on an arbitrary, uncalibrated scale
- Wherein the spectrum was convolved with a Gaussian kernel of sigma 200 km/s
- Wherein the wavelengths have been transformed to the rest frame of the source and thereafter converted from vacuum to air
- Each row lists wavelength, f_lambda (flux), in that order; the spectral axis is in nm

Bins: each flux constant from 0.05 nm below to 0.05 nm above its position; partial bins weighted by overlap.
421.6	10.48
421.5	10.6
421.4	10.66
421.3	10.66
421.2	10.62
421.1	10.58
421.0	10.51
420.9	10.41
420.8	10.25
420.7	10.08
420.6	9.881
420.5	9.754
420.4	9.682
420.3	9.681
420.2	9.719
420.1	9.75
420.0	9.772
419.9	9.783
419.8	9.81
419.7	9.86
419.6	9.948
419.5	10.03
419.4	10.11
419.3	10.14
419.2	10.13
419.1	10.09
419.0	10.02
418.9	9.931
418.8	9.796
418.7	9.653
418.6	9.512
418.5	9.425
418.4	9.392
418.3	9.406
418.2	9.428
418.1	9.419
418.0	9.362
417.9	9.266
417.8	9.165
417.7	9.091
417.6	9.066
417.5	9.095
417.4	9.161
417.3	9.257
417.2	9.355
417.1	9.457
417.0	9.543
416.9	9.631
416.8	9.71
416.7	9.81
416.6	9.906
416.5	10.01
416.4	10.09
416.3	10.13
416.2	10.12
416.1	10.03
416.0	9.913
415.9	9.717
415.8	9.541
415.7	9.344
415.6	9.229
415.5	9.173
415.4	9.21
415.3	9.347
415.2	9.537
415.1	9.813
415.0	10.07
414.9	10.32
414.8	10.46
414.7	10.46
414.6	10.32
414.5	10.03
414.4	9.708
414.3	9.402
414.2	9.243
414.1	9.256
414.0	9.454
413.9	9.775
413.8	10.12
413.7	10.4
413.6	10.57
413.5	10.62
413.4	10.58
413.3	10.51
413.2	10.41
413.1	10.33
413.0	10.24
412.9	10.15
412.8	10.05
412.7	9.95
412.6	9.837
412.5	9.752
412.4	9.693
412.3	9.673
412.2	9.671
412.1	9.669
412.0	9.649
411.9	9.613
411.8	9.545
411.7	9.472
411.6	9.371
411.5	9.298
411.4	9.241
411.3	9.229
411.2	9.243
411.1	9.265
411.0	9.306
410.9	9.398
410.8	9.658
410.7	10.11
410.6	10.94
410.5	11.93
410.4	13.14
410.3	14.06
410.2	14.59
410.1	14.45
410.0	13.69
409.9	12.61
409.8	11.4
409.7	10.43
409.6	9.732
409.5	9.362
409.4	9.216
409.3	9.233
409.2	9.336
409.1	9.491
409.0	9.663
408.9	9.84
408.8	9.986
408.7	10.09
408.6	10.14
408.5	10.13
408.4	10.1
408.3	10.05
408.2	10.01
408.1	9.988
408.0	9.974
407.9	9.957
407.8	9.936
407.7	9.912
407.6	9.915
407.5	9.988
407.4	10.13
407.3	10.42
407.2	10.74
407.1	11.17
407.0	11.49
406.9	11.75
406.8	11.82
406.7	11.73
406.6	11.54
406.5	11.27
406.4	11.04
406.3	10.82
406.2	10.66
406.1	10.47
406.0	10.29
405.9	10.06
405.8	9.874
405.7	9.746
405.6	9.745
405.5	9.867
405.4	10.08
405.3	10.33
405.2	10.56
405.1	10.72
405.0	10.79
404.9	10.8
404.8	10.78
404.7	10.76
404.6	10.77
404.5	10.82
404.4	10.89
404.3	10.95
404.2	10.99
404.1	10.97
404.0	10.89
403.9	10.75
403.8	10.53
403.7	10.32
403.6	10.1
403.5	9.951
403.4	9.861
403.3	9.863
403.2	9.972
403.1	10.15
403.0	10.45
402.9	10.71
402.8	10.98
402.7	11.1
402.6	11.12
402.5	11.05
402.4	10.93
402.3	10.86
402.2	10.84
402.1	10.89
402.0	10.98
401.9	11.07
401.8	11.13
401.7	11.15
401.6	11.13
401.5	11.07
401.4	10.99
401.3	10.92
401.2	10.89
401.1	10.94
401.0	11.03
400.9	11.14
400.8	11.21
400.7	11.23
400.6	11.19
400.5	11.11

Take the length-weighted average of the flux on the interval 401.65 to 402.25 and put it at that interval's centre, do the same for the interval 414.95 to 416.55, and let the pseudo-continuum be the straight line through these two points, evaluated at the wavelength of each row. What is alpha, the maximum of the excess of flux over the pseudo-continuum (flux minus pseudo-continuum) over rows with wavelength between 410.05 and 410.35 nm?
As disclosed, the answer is 4.4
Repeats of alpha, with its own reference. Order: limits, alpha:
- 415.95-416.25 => 0.5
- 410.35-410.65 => 2.9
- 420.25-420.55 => 0.5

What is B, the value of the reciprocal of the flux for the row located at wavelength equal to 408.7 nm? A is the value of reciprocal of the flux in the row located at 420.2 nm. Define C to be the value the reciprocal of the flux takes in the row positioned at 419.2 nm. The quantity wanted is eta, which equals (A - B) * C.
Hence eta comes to 0.0004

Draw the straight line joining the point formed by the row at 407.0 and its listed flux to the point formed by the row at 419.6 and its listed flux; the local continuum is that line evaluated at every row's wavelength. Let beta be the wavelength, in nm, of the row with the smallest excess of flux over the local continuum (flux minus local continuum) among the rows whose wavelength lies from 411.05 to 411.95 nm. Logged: 411.3 nm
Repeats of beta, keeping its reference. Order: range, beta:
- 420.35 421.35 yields 420.4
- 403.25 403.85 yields 403.3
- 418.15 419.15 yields 418.4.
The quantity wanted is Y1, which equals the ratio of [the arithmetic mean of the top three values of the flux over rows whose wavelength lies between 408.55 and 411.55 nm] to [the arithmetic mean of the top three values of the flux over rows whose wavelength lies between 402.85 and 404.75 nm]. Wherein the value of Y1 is 1.31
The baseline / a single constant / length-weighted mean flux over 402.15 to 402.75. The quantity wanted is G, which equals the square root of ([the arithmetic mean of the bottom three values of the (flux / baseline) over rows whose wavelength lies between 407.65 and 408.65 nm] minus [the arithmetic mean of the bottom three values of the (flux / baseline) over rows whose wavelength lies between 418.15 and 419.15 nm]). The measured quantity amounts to 0.22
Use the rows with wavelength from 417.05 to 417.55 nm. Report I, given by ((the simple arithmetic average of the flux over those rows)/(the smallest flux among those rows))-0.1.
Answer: 0.919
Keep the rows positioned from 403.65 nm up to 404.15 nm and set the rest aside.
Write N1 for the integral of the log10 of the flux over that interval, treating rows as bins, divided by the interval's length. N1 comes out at 1.03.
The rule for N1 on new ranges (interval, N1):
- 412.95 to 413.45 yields 1.02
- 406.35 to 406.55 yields 1.05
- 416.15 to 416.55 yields 1.00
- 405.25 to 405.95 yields 1.00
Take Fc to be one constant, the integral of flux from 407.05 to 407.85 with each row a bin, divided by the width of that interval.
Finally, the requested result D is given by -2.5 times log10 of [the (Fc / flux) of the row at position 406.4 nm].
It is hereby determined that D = 0.08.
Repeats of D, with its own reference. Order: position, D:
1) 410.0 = 0.31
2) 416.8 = -0.06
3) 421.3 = 0.04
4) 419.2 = -0.02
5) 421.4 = 0.04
